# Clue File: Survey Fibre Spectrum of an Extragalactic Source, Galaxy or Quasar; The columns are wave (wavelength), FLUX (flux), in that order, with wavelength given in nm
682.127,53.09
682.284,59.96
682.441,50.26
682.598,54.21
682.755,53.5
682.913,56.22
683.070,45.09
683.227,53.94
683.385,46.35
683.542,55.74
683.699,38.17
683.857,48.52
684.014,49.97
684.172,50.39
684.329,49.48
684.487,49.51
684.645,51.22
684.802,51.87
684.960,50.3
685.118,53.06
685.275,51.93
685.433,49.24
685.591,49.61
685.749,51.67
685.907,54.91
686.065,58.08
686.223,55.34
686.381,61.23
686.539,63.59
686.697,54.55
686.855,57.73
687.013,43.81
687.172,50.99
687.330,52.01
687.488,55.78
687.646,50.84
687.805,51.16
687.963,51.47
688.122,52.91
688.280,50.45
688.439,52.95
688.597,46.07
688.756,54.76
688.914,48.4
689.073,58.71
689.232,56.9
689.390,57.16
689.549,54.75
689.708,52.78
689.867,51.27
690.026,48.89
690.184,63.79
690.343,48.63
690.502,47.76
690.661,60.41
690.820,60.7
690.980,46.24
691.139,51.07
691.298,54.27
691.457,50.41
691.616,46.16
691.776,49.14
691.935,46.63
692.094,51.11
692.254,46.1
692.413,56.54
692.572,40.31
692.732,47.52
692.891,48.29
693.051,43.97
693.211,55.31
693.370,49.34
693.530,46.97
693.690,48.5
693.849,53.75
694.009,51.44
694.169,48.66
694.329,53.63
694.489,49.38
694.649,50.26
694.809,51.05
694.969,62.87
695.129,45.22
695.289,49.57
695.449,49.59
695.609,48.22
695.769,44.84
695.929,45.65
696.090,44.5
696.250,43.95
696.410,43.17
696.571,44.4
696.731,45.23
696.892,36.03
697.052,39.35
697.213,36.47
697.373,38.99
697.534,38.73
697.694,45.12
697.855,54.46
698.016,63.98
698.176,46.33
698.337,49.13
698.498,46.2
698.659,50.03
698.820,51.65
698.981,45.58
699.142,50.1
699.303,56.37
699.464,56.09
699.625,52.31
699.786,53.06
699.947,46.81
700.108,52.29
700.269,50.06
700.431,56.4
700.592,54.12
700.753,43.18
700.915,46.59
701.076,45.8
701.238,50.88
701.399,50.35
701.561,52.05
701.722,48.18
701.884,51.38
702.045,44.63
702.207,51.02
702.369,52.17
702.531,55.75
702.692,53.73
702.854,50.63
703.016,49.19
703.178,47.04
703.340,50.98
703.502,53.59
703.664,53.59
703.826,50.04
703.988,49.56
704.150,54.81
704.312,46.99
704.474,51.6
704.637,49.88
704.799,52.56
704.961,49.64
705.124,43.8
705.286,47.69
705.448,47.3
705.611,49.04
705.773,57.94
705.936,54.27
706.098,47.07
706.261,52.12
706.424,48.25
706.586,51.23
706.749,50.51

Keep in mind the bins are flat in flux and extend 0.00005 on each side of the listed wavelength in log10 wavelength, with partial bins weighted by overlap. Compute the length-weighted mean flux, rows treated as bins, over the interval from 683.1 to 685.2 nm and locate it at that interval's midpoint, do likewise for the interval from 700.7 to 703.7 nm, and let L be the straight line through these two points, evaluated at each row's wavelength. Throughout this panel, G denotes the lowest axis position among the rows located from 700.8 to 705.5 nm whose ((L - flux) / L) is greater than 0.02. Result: 700.915 nm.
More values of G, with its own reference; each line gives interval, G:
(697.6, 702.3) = 697.694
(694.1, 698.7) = 694.169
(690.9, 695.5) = 690.980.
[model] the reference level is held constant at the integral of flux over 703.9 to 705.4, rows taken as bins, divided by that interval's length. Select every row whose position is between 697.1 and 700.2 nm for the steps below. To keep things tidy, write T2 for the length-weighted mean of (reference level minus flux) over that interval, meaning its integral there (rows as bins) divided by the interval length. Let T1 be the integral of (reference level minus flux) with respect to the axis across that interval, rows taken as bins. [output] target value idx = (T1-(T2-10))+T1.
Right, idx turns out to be 13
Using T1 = 1.7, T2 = 0.5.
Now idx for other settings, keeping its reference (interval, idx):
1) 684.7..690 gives -24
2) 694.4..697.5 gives 31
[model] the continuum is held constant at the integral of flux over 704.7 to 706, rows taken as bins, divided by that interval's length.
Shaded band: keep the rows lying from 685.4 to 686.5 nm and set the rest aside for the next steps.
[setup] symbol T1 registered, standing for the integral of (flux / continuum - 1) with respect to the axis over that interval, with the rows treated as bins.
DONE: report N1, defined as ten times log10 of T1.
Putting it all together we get -10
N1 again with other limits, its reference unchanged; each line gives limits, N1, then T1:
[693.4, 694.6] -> -28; 0.001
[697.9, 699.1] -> -22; 0.007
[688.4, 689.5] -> -11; 0.074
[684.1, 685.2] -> -19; 0.013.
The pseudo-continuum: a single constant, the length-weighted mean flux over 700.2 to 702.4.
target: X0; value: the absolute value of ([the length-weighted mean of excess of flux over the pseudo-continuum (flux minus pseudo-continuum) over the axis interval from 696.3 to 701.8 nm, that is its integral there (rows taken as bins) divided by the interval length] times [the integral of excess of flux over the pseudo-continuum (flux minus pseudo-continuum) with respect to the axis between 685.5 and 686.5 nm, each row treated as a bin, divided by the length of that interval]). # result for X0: 9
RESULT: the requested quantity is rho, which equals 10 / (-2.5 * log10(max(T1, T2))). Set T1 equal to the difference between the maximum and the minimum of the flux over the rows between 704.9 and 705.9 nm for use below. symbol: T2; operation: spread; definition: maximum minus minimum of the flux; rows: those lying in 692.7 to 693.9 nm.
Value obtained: -3.48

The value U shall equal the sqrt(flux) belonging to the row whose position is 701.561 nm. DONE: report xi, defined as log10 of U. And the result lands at 0.858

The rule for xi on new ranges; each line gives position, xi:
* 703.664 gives 0.865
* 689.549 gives 0.869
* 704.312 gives 0.836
